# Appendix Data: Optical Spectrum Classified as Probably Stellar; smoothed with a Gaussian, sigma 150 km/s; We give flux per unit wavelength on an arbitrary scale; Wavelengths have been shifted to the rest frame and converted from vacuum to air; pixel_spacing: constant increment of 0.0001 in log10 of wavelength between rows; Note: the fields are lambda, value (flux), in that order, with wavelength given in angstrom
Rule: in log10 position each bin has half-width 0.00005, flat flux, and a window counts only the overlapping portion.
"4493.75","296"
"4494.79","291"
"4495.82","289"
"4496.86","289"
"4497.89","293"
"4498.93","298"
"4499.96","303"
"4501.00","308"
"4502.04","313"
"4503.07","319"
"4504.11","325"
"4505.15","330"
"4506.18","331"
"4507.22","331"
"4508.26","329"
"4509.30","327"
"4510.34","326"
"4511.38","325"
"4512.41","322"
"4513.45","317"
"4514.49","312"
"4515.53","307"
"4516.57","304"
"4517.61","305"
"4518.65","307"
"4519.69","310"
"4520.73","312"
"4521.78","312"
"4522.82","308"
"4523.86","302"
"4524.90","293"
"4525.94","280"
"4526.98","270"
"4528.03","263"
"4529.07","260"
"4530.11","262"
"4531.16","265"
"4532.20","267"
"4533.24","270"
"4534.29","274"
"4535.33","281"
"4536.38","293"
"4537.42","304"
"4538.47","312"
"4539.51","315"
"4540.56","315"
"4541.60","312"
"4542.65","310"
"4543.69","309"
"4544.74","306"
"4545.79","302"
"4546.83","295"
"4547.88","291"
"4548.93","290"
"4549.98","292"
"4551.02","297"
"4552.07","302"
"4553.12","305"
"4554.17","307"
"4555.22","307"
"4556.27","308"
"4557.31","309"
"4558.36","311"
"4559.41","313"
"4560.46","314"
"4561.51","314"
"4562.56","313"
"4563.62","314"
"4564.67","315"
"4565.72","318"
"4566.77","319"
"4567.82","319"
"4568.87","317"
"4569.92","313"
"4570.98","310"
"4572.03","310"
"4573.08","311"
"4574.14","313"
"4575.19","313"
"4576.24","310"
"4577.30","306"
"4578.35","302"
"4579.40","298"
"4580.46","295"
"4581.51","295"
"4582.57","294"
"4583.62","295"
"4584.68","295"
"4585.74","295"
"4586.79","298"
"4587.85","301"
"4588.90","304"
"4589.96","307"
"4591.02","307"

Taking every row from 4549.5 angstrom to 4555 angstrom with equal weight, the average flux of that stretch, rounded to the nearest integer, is 301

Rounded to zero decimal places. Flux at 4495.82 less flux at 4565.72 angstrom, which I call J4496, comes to -29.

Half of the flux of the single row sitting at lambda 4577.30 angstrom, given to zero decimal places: 153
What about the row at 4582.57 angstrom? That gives 147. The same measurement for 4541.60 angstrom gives 156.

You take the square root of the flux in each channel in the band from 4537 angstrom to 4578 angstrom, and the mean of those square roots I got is 17.6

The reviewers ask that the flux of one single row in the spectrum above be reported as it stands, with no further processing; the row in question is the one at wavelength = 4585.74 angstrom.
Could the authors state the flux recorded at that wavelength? 295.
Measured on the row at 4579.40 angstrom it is 298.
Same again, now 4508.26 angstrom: 329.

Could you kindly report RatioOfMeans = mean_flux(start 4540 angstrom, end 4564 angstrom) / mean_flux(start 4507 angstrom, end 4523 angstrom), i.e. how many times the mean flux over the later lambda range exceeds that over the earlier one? 0.97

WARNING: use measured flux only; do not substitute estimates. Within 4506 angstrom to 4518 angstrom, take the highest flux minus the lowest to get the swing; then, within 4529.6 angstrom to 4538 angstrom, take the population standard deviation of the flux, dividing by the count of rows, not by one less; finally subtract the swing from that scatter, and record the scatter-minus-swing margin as -13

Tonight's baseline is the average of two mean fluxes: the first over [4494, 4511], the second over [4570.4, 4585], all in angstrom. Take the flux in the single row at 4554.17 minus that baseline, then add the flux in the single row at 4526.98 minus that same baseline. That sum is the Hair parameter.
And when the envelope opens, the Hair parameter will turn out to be -39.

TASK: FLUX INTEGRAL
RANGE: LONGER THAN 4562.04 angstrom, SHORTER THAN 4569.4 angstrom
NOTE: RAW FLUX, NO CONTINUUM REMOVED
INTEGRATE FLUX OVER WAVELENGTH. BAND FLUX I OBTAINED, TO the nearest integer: 2329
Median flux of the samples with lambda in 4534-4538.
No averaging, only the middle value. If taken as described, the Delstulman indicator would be 287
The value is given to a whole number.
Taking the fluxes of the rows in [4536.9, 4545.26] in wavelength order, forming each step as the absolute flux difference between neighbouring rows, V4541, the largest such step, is 8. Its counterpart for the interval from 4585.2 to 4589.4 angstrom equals 3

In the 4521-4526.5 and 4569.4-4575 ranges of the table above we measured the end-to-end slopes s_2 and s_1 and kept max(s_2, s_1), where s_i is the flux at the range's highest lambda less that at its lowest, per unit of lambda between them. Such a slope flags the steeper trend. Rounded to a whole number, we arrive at 0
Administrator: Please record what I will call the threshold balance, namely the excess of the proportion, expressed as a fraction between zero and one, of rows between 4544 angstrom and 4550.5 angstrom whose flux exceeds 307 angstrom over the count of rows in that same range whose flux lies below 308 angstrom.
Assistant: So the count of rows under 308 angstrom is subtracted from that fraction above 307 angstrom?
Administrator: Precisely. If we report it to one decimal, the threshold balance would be -6.0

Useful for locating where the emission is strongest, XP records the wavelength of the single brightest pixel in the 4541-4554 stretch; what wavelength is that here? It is 4541.60 angstrom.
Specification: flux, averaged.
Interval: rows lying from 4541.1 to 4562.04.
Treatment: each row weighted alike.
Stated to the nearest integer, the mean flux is 305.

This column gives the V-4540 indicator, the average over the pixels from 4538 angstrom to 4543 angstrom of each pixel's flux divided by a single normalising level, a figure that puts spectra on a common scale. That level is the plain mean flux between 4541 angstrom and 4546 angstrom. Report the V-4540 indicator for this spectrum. 1.02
